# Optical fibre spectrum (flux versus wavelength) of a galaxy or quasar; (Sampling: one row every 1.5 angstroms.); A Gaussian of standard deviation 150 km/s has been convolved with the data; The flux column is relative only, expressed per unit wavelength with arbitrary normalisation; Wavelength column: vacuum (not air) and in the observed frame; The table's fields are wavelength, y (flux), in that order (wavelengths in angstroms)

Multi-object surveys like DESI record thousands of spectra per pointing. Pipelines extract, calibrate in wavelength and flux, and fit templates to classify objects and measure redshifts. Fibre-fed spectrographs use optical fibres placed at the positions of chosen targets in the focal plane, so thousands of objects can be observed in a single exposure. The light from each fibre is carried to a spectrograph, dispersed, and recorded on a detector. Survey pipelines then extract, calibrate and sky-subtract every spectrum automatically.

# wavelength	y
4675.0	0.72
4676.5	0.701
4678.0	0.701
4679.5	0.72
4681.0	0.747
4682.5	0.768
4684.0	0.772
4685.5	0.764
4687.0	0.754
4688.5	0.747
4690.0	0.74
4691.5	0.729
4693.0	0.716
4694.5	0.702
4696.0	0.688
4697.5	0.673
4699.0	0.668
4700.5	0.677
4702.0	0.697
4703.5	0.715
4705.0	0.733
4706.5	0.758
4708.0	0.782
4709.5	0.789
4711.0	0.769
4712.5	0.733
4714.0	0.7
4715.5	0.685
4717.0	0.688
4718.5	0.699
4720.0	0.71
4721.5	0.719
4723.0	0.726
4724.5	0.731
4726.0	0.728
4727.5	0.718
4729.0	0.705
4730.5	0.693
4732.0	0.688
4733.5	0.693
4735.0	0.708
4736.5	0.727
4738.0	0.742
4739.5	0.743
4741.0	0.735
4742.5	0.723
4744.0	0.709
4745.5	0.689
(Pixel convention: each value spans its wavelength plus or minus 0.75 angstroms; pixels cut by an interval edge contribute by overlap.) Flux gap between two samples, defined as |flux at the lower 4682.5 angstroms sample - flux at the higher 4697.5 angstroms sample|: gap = 0.095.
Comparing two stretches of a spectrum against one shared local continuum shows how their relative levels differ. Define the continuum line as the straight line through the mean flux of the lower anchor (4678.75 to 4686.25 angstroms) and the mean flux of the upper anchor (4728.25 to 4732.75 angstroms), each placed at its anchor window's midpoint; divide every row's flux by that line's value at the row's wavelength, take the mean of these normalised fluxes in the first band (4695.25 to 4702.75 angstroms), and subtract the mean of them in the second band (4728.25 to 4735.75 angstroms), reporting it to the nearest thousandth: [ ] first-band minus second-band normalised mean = -0.078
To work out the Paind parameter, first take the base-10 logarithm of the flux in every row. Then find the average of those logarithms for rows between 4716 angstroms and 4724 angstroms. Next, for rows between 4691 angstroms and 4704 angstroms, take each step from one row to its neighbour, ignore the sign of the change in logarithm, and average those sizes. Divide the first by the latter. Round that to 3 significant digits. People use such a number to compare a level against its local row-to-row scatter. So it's -17.8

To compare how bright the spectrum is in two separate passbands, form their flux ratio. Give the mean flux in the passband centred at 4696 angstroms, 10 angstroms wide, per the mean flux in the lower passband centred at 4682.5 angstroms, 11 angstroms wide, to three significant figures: 0.929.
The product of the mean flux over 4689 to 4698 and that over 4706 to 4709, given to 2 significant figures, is 0.55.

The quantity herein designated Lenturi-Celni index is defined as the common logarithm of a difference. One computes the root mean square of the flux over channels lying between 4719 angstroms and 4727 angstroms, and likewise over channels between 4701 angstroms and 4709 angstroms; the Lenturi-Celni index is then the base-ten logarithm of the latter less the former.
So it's -1.83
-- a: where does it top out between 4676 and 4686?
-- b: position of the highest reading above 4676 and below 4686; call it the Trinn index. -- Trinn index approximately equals 4684.0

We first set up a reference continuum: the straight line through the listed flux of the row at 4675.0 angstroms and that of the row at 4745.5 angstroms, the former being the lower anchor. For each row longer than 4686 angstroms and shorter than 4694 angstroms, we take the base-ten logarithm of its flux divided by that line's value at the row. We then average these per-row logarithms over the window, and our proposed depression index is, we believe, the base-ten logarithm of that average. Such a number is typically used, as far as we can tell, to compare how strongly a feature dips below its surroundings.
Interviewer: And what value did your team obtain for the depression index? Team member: -1.85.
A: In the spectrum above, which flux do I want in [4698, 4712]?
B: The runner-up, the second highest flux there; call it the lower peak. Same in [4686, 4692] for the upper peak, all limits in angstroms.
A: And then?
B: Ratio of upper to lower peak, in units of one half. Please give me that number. 1.91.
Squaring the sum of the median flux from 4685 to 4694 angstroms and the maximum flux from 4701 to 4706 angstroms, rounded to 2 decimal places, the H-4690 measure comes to 2.18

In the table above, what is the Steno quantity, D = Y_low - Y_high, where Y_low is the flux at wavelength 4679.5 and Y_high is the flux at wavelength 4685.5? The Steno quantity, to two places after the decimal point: -0.04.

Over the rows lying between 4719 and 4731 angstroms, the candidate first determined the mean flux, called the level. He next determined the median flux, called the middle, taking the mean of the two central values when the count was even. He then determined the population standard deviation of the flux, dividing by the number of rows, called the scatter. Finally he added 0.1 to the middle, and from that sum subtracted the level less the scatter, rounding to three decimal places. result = 0.114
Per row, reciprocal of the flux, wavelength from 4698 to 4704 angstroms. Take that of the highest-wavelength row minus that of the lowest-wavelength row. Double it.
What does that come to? -0.20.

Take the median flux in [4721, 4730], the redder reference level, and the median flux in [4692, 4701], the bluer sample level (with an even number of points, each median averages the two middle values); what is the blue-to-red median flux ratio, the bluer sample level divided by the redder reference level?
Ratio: 0.94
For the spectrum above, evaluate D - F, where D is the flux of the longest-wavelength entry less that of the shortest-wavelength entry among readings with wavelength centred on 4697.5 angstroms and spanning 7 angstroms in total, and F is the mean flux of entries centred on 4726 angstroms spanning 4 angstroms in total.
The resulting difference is -0.75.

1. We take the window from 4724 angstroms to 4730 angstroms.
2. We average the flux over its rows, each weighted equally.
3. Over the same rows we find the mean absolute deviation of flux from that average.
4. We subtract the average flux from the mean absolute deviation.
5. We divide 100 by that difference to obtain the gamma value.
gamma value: -141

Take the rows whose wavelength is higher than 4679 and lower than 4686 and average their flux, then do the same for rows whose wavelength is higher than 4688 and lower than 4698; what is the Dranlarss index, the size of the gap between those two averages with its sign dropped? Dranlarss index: 0.041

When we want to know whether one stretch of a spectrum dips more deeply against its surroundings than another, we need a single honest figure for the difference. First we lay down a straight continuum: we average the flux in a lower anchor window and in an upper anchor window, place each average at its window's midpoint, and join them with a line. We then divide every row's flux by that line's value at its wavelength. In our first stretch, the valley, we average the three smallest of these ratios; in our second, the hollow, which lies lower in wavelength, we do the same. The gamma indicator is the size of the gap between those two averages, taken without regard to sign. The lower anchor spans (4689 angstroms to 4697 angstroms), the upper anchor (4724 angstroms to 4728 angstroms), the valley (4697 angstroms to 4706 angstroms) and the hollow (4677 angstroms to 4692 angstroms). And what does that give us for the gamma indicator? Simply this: 0.069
